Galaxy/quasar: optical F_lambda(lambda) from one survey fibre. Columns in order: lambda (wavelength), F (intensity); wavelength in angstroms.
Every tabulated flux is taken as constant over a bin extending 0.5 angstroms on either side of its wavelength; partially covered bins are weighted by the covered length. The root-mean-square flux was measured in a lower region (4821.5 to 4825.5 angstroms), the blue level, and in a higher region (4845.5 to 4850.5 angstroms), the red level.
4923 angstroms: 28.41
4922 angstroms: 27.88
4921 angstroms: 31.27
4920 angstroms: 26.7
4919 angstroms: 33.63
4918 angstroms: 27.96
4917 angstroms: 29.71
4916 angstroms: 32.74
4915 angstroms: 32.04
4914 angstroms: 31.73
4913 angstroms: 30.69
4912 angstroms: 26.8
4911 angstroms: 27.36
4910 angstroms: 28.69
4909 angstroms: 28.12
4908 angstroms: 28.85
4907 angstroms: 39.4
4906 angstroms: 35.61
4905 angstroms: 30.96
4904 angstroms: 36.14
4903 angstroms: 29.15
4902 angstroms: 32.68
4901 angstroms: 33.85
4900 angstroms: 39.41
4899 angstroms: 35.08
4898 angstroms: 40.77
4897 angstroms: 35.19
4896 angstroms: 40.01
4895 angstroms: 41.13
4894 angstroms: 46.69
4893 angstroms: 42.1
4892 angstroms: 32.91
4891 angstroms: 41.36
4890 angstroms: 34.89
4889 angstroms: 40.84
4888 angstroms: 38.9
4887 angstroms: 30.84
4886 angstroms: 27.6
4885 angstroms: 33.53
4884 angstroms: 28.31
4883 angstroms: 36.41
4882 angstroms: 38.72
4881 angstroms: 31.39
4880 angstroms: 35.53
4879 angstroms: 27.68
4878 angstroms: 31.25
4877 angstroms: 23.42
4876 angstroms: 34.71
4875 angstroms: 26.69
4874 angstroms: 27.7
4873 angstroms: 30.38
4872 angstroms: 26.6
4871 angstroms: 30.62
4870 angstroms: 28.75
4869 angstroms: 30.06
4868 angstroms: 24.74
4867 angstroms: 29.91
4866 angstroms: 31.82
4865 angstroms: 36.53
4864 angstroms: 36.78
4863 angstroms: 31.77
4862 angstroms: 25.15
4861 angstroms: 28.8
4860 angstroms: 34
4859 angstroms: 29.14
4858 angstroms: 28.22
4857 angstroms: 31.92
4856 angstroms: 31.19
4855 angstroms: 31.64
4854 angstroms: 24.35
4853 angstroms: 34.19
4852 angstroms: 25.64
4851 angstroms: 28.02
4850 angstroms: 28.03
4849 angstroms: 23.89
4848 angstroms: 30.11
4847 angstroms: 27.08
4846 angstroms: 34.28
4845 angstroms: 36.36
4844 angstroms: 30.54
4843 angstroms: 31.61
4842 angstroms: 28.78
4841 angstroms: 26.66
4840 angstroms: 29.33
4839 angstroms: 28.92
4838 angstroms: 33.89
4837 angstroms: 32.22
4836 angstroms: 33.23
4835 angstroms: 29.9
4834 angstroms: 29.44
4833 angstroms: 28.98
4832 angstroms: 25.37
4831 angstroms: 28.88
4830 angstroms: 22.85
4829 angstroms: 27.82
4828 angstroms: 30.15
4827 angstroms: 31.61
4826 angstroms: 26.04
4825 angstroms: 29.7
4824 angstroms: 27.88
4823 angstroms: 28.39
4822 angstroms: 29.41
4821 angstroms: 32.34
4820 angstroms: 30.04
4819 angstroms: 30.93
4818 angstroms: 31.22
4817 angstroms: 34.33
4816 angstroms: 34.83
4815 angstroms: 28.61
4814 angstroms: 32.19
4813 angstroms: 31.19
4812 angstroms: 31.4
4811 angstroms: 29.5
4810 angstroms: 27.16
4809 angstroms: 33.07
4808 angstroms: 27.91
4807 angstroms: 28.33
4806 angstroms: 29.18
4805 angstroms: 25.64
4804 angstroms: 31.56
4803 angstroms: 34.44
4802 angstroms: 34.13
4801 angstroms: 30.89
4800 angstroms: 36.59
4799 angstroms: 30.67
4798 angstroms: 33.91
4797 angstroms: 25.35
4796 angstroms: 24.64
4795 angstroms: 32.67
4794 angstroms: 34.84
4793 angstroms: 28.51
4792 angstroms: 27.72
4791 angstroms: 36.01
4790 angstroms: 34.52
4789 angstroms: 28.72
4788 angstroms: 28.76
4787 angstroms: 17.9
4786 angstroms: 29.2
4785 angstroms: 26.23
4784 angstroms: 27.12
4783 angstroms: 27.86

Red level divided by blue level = 1.00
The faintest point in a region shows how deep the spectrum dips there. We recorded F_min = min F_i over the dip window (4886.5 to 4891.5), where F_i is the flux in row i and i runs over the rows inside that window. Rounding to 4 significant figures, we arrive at 30.84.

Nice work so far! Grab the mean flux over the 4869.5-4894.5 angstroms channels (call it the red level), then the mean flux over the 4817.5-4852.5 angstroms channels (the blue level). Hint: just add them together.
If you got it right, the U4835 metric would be 62.5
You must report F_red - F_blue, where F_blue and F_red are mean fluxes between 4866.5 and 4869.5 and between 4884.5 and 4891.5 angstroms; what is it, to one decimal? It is 7.2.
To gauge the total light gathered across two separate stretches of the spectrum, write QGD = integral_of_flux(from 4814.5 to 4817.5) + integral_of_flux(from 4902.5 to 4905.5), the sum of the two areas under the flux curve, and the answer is 194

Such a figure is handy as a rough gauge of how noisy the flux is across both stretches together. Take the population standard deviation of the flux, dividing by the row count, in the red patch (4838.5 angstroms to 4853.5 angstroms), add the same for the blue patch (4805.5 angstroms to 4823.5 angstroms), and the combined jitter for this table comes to 5.4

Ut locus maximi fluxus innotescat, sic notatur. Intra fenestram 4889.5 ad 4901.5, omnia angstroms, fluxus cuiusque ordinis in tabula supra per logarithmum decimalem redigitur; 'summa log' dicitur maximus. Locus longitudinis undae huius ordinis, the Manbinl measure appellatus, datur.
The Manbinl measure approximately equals 4894 angstroms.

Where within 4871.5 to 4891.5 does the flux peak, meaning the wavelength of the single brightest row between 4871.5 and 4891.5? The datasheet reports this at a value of 4891 angstroms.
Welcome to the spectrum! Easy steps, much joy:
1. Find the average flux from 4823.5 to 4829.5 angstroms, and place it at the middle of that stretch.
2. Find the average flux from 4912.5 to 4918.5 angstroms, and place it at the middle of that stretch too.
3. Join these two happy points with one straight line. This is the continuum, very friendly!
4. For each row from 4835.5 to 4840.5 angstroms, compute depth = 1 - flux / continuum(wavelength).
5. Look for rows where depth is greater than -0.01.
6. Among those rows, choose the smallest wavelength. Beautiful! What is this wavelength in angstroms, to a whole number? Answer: 4839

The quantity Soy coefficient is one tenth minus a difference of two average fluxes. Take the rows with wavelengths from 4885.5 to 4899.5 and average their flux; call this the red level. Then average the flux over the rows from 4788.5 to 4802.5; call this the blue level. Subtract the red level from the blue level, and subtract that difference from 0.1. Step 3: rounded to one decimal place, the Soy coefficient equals 6.5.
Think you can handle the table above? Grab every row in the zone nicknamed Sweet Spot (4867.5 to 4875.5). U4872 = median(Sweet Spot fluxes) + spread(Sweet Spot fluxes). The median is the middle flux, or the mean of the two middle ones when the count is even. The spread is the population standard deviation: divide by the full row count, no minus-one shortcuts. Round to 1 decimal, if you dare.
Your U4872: 30.2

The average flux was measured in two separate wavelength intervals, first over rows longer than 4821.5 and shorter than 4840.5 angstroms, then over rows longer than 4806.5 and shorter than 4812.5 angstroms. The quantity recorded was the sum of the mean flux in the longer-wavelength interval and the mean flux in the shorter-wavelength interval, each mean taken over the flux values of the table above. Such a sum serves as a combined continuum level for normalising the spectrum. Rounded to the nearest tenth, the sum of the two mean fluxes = 58.7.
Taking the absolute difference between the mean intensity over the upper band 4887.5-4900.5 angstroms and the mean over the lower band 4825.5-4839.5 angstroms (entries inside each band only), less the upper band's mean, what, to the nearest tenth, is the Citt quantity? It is -29.2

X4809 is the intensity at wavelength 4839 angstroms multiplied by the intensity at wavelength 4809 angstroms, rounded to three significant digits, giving 956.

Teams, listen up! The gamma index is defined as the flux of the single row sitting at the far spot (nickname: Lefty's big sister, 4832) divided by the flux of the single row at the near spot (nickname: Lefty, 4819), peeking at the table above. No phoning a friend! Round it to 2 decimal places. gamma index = 0.82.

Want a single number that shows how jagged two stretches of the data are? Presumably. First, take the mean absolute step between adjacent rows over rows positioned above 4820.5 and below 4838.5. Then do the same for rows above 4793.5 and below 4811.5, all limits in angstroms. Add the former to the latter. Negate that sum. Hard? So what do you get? -6.4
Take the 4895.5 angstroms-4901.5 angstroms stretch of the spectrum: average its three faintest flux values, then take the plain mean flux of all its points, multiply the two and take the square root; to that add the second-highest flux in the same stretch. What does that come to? 76.0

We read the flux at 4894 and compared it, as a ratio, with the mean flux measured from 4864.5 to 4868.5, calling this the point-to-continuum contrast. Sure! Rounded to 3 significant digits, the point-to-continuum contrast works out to 1.52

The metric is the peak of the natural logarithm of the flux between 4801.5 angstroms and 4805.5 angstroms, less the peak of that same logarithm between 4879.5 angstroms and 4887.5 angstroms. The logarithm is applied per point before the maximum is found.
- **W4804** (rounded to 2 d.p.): -0.12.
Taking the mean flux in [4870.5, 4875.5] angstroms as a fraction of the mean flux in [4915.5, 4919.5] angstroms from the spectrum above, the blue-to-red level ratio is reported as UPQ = 0.92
